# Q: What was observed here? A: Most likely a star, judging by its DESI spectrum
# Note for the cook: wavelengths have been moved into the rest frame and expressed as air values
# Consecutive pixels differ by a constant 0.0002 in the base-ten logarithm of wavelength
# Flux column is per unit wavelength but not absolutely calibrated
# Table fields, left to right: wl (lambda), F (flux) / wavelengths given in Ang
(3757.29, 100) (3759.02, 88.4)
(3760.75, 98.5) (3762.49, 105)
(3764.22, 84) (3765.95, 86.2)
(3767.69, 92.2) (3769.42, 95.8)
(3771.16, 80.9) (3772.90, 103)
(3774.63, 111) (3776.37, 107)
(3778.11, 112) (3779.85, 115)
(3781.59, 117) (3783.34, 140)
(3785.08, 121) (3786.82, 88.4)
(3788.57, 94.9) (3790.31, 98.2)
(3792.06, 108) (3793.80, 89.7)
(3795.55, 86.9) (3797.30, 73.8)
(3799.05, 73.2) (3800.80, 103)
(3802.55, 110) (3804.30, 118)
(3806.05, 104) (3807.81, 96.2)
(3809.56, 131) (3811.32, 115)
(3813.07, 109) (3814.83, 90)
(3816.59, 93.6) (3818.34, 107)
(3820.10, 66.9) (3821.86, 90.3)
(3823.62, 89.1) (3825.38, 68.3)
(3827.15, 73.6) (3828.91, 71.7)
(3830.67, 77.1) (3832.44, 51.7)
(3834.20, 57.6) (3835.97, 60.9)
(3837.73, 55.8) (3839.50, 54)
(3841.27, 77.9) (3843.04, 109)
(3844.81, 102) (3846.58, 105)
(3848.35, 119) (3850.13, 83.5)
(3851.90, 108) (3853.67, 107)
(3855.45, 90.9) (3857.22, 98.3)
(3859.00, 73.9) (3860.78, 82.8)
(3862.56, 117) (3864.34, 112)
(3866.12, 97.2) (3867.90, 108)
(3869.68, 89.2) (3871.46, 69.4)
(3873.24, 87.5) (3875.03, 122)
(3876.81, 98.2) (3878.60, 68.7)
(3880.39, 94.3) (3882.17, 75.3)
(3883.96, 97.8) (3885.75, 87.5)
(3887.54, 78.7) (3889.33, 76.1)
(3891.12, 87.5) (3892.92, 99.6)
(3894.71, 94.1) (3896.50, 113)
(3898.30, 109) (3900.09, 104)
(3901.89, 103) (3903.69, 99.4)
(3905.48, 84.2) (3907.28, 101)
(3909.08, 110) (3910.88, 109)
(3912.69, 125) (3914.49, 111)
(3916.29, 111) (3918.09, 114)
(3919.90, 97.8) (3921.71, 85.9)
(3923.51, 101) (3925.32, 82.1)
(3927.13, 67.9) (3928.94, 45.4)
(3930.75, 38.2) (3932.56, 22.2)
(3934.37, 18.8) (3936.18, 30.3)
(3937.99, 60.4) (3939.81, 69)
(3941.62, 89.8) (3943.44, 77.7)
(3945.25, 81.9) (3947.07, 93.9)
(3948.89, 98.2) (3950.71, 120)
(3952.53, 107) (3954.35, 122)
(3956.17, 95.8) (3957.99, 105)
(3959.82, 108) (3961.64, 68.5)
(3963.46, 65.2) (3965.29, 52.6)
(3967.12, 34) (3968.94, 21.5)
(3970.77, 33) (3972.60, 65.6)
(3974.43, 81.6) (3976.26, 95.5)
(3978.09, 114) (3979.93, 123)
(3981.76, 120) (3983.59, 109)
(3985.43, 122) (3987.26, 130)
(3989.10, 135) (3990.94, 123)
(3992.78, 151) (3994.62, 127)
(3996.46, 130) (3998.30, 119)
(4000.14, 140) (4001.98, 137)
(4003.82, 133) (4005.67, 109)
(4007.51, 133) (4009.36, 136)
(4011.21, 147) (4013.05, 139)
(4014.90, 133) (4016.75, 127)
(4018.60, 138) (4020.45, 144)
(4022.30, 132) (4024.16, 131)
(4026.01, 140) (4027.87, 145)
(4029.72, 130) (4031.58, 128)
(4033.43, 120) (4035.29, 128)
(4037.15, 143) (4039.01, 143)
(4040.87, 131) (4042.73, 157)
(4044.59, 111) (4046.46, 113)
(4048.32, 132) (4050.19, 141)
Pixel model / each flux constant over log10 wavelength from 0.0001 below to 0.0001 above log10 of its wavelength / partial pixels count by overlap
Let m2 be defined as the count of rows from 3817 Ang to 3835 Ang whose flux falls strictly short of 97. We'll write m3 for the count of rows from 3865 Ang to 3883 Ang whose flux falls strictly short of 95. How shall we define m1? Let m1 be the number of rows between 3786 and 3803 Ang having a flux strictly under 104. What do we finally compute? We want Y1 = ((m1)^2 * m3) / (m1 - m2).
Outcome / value -384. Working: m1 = 8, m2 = 9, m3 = 6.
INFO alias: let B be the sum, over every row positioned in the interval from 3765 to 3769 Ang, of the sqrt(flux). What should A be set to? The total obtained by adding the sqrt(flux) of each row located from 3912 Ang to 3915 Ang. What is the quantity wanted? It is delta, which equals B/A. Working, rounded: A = 21.7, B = 19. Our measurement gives 0.87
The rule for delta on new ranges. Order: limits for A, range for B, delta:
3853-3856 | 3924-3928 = 0.87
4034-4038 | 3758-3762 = 0.83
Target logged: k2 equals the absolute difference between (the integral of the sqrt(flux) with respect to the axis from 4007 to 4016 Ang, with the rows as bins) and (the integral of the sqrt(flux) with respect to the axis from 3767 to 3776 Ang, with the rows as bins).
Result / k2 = 17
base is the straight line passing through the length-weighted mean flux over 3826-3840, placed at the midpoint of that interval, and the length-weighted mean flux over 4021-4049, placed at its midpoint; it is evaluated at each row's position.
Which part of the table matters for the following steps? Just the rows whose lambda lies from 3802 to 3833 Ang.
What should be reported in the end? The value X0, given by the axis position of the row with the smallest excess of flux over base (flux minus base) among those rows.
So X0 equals 3832.44 Ang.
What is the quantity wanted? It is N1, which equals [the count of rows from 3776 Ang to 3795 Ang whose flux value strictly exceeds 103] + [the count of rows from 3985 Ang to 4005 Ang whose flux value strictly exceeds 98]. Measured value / 18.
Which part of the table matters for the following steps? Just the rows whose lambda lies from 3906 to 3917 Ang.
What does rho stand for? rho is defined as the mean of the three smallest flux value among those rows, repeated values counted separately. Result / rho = 107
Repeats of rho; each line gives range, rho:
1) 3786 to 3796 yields 88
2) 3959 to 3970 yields 36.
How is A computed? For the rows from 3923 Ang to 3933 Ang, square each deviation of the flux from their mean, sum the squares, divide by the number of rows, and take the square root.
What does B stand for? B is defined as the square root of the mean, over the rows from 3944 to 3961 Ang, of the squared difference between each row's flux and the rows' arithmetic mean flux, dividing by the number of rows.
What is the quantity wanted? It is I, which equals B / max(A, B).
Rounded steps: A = 27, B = 12.0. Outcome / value 0.45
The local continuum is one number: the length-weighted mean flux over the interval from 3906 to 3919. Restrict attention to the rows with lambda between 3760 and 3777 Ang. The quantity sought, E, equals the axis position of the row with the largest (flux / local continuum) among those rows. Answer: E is 3774.63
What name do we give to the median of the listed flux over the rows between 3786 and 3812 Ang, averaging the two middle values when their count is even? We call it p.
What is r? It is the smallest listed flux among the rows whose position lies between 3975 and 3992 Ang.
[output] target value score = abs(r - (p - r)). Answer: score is 93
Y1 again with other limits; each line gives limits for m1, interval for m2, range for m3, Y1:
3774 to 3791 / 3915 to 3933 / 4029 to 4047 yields 0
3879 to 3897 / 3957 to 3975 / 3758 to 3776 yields 405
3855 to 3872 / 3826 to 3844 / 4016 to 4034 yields 0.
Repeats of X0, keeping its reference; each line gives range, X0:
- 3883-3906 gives 3889.33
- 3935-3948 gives 3936.18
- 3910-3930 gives 3928.94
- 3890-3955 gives 3934.37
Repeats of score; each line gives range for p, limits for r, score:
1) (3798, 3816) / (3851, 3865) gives 41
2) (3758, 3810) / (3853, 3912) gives 37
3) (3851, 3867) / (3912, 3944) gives 61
